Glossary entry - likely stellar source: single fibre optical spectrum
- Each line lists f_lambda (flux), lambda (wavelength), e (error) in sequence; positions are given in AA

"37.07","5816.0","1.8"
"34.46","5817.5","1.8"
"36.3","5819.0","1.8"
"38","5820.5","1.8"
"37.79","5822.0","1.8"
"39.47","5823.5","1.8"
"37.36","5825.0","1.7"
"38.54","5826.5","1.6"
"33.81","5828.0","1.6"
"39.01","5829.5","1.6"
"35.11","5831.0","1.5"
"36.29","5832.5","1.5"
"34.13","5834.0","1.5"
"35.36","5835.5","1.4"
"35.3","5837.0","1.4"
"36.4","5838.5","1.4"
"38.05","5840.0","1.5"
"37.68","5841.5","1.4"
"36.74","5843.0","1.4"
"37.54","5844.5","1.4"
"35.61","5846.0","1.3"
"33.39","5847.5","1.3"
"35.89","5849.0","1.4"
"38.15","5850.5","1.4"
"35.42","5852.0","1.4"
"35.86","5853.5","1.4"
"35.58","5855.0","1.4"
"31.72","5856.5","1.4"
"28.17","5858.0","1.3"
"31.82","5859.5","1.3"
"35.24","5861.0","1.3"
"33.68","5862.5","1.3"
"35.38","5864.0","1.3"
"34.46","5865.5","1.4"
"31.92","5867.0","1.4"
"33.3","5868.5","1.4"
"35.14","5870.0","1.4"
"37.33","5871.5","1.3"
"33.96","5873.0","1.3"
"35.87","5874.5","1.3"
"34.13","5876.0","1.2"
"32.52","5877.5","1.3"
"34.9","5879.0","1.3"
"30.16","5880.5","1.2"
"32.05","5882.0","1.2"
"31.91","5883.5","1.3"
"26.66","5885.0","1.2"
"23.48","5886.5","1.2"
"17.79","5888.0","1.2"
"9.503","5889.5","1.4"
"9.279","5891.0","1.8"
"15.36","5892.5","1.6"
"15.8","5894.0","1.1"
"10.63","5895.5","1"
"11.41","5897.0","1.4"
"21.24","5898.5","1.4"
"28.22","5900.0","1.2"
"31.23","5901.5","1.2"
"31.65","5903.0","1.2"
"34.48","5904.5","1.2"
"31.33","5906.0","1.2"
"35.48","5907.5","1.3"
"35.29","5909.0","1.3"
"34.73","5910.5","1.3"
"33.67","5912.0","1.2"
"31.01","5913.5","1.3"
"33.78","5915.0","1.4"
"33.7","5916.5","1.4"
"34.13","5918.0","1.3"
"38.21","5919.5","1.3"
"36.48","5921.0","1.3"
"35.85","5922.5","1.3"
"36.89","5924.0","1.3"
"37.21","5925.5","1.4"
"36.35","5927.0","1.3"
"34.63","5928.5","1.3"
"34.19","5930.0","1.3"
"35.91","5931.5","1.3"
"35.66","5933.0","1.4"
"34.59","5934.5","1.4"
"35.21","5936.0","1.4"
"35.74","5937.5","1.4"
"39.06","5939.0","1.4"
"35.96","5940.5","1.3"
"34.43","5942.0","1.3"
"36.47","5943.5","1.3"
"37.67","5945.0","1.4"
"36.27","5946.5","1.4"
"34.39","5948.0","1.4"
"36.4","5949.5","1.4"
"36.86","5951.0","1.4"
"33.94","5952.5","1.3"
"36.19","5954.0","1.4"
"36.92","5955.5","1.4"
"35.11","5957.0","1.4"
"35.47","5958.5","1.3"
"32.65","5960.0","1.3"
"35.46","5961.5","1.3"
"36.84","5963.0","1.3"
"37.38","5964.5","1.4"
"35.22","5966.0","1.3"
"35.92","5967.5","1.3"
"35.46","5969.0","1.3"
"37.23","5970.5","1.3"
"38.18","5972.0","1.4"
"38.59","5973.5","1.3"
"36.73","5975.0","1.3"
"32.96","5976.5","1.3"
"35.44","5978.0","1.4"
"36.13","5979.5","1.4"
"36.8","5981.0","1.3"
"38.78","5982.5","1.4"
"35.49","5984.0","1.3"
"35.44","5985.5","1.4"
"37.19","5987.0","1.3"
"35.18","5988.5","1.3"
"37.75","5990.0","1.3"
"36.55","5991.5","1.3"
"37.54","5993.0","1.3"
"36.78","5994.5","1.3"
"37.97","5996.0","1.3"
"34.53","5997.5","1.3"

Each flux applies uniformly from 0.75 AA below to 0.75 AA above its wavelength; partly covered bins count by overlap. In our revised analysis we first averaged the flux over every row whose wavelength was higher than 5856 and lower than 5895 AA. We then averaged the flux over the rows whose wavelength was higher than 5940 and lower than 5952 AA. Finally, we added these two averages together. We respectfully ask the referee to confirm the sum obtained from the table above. 65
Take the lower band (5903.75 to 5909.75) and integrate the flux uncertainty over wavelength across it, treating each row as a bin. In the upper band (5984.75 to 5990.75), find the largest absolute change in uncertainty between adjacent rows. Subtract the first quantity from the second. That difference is -7.4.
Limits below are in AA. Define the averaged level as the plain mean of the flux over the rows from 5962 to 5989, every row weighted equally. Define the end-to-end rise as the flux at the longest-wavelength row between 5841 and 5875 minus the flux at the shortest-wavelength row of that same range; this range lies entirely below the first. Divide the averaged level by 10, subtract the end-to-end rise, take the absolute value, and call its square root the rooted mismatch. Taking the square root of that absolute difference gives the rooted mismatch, 2.3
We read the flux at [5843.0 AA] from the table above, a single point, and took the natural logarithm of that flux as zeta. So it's 3.60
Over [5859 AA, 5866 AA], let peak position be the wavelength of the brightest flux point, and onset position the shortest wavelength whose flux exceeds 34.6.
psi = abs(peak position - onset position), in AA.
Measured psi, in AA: 3.0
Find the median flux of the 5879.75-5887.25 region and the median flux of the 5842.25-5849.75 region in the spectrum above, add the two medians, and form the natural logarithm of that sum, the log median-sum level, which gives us 4.19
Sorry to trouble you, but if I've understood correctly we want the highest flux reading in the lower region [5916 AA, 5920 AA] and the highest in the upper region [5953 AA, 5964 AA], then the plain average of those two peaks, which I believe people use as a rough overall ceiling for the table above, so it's 37.6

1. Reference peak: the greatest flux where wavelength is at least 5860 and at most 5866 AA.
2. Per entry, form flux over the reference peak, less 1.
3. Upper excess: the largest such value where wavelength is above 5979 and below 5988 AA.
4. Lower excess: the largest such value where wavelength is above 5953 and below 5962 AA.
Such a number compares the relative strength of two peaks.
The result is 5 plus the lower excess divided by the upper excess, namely 5.5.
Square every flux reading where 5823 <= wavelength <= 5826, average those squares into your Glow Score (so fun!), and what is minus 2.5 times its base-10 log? -7.92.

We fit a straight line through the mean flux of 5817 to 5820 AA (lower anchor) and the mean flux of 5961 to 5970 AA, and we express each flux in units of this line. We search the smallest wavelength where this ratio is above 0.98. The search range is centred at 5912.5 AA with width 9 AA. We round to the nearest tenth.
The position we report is 5909.0 AA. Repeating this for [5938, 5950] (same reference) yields 5939.0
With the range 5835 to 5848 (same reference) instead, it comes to 5835.5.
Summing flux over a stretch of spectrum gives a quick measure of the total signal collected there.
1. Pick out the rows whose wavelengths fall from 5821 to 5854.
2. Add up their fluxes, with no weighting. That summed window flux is 803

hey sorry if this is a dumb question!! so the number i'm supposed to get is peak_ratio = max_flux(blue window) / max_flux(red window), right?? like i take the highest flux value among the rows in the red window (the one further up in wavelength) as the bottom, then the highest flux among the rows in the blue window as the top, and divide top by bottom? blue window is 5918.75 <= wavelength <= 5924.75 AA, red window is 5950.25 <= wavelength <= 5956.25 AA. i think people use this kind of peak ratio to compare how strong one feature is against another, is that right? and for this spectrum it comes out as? 1.03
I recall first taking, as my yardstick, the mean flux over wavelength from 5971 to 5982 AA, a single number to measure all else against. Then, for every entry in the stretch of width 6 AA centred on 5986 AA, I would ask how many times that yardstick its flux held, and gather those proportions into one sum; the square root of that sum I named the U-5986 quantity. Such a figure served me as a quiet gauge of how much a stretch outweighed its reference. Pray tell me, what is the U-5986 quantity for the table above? 1.98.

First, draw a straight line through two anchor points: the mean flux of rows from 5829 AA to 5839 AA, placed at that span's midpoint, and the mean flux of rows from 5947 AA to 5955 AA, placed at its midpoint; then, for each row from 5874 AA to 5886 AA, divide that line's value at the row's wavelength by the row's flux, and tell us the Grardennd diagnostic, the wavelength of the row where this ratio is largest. 5885.0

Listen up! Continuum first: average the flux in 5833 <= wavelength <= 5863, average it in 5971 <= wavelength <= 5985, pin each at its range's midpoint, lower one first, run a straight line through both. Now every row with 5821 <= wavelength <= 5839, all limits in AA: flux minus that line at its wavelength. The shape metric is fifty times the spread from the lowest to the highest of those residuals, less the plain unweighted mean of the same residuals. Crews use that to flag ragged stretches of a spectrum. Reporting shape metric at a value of 284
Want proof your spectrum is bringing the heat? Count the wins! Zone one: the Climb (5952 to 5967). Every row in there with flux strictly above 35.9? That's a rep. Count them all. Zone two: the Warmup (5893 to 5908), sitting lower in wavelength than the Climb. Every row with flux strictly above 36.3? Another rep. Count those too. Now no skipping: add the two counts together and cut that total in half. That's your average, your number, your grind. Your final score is 2.0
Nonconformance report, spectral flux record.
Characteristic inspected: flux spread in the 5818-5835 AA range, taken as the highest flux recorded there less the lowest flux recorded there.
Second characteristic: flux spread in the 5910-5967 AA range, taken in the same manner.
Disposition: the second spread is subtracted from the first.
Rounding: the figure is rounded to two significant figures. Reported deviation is -2.4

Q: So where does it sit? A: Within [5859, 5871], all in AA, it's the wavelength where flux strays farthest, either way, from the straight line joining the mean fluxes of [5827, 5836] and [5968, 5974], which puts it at 5859.5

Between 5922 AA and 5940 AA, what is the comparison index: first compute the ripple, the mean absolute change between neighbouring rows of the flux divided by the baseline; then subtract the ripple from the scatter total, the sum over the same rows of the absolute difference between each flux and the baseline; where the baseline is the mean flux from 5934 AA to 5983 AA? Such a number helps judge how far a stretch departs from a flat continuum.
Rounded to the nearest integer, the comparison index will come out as 12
